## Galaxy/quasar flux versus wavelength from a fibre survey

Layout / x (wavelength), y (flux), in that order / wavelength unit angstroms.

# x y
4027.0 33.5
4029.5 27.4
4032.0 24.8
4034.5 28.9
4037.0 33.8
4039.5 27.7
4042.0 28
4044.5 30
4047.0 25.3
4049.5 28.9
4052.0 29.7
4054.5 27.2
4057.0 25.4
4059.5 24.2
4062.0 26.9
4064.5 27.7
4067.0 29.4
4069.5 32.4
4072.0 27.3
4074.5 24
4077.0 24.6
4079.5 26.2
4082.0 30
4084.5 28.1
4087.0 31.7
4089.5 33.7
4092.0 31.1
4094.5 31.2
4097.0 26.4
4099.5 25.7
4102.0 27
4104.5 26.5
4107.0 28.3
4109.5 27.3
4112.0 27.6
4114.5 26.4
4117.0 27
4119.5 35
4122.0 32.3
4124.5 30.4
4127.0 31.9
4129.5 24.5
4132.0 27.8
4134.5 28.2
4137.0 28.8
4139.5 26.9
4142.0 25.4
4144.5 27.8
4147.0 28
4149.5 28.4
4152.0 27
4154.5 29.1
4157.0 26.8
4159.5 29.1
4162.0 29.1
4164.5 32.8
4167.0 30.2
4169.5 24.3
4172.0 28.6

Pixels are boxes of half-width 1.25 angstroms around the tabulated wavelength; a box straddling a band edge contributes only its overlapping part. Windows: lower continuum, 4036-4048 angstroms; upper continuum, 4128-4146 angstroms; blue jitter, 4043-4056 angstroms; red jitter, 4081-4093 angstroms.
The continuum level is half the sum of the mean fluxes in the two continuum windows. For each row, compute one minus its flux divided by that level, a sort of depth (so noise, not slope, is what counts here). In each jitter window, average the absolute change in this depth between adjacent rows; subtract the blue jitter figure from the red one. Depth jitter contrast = -0.01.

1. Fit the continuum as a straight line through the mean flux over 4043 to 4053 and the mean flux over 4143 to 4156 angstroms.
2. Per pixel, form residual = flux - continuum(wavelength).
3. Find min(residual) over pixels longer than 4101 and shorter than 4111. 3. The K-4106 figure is -1.7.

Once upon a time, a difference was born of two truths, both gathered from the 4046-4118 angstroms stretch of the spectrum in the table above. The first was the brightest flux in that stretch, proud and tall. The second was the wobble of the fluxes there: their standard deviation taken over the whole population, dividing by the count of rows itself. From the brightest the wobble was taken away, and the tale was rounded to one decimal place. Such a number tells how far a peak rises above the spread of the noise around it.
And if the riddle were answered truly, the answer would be 31.3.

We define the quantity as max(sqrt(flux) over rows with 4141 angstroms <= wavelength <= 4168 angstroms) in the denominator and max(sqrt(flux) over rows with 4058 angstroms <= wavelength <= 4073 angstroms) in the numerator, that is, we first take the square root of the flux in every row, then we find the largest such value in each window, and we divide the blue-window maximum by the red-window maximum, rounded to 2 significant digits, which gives 0.99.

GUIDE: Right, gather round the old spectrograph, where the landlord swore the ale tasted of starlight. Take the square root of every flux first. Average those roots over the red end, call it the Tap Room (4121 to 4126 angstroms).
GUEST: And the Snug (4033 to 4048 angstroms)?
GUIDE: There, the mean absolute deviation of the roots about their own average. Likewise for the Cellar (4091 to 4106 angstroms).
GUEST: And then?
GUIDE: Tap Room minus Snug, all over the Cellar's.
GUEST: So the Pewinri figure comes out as 27.5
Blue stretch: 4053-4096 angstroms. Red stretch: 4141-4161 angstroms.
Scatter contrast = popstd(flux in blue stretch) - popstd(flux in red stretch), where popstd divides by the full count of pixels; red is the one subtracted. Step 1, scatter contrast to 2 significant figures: 1.7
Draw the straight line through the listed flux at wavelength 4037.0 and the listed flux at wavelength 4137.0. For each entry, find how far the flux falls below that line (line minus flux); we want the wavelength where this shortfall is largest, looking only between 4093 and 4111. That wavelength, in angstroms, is 4099.5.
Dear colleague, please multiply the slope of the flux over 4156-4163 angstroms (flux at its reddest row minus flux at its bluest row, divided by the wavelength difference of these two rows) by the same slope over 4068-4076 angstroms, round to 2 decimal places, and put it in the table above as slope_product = -0.77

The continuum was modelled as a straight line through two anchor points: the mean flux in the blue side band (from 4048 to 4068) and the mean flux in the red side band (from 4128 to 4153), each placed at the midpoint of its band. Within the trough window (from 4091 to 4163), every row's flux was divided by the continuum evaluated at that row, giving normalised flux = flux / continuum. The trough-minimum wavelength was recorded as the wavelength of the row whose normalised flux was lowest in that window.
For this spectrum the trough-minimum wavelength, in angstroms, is 4129.5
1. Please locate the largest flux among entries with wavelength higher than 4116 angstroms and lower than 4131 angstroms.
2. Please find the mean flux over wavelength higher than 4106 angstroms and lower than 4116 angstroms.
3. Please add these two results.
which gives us 62.4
